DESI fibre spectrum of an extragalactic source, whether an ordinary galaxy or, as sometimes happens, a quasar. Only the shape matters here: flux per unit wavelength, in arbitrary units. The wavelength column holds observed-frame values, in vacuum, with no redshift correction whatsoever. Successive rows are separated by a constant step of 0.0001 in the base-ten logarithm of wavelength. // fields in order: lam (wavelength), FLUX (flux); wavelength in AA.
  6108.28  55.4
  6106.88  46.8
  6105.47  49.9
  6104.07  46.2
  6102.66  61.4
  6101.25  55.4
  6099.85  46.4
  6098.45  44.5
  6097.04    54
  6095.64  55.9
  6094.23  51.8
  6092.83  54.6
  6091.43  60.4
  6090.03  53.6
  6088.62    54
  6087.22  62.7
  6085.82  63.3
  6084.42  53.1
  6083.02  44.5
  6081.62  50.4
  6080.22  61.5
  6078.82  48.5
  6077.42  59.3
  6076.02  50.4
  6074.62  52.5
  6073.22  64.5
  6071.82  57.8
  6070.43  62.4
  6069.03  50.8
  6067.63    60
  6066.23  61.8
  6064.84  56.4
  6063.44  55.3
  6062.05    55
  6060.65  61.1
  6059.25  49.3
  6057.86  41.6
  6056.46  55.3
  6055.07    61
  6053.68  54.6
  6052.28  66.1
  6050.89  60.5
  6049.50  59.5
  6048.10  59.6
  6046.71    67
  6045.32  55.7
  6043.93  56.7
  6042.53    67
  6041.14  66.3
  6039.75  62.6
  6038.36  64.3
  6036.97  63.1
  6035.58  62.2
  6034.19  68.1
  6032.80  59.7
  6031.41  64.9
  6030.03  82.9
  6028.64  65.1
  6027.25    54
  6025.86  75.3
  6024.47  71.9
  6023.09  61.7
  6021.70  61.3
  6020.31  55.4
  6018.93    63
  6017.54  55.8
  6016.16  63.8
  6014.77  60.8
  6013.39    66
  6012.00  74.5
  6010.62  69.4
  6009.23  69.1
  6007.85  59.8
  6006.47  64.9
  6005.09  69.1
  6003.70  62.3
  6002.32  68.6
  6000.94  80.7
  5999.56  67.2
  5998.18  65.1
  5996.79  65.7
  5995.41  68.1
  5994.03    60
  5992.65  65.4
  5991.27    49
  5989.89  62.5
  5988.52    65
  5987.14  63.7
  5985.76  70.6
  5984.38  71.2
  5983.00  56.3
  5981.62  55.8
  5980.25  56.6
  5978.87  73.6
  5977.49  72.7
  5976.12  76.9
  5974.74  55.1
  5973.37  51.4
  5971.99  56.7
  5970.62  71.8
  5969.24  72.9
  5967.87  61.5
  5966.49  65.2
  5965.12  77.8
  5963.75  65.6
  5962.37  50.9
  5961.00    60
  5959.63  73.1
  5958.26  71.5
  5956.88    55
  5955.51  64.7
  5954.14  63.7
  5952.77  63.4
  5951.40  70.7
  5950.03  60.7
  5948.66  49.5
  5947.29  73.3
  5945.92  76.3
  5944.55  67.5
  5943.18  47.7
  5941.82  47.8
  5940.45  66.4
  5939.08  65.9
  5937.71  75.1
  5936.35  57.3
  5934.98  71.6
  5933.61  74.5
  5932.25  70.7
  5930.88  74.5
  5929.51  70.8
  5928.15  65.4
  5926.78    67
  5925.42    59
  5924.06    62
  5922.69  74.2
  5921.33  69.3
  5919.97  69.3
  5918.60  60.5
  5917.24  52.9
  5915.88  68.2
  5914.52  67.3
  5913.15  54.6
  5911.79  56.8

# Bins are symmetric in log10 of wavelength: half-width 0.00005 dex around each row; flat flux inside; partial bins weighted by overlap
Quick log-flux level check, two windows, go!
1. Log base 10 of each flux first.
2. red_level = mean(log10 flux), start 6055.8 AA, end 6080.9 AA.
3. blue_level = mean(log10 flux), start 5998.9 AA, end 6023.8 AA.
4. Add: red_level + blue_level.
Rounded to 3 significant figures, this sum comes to 3.56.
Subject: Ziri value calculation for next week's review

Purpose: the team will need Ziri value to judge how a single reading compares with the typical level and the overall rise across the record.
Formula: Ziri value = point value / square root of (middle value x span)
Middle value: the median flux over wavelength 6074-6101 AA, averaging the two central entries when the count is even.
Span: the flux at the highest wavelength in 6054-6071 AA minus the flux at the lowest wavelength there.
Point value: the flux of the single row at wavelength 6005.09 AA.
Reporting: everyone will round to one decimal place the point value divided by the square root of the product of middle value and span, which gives 8.0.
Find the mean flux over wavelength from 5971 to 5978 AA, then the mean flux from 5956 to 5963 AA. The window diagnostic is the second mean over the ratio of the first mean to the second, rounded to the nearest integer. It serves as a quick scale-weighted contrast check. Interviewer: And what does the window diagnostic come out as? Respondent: 62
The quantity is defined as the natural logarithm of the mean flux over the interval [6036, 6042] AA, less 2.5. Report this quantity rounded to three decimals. 1.660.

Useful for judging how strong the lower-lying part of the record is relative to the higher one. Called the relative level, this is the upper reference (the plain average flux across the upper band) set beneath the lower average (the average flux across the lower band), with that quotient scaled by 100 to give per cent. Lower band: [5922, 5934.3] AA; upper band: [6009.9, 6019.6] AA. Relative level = 106.1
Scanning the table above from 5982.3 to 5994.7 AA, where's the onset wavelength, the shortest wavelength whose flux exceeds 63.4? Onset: 5984.38 AA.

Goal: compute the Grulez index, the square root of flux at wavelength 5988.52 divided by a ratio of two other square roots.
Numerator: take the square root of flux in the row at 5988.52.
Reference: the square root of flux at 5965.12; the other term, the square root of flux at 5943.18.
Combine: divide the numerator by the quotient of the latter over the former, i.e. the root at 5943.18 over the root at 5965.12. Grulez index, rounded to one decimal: 10.3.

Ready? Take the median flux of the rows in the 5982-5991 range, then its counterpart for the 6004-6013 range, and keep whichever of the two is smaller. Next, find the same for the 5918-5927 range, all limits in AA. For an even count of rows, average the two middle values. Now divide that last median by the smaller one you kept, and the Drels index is 1.04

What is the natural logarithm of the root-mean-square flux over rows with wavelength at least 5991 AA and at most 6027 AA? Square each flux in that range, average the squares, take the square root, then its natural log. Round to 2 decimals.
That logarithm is 4.18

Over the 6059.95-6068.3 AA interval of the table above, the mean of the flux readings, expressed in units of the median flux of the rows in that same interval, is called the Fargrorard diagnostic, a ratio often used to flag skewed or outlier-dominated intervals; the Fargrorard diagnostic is 1.00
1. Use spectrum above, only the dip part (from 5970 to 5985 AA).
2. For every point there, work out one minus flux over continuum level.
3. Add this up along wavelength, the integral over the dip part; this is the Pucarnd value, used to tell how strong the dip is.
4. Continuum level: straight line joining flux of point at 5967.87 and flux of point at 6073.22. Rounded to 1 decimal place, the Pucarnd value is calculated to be -0.4 AA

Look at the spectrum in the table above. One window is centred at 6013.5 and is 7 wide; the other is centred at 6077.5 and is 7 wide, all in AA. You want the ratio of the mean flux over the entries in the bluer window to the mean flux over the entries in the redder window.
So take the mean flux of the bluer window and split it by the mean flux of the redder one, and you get 1.23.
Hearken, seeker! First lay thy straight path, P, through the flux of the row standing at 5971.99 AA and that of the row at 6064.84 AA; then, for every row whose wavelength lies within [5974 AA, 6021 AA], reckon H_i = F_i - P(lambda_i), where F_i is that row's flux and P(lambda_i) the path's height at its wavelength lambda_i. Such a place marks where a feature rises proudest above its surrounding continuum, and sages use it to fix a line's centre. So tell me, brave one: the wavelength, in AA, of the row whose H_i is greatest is 6000.94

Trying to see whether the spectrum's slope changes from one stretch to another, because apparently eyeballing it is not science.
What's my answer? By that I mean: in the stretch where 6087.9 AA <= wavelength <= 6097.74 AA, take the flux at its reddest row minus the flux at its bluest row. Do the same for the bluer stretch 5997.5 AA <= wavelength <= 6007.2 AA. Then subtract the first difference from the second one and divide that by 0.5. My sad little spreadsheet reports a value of 0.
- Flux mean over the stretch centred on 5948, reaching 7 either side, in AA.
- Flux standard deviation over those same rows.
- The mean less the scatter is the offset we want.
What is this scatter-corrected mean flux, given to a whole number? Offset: 52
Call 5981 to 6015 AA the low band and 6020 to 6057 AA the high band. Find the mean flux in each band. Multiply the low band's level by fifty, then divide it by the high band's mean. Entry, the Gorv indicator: 51.7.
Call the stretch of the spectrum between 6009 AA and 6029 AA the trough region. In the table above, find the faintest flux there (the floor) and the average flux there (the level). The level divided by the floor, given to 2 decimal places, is 1.19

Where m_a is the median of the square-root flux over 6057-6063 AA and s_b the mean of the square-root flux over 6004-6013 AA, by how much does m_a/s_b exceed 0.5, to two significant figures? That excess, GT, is 0.38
